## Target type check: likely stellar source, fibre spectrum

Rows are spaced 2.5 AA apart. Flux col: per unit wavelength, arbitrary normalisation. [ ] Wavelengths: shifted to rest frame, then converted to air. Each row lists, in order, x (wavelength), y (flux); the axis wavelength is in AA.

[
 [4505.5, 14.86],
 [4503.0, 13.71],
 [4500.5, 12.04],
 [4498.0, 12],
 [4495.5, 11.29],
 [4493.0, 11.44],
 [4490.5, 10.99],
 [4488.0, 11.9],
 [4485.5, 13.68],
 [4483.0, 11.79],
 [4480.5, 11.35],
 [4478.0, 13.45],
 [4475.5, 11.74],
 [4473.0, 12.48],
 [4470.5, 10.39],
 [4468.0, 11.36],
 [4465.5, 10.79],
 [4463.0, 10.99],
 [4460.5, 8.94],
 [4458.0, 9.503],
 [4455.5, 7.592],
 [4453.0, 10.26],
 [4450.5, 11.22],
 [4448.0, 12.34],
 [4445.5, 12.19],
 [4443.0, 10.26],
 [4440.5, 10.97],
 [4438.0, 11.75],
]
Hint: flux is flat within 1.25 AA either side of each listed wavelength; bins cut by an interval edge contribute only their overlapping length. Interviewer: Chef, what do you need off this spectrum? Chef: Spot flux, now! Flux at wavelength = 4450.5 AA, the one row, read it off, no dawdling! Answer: 11.22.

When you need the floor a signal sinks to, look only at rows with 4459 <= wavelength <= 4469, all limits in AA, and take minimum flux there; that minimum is 8.94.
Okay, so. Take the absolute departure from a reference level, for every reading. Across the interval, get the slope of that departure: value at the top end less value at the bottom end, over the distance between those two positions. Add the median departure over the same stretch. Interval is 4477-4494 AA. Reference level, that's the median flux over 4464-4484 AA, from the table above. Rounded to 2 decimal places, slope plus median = 0.23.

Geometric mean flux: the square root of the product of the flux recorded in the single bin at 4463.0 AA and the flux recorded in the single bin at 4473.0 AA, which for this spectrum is 11.7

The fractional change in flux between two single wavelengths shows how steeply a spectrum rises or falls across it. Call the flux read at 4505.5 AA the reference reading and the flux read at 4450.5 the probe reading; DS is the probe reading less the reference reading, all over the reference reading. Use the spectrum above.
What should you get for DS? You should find -0.24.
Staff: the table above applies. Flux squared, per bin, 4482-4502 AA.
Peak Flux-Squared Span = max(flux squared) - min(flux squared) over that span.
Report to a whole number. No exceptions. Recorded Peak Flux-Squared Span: 66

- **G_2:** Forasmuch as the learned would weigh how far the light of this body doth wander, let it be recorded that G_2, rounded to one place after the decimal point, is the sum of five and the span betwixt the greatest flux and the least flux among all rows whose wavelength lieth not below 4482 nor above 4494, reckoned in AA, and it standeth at 7.7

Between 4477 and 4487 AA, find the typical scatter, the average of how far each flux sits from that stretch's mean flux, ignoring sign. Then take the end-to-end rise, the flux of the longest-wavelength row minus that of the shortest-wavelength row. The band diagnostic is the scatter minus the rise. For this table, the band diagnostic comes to 1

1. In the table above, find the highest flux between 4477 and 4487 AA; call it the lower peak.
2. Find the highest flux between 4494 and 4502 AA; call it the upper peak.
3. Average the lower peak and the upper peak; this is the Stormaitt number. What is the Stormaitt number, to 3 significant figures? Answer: 12.9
